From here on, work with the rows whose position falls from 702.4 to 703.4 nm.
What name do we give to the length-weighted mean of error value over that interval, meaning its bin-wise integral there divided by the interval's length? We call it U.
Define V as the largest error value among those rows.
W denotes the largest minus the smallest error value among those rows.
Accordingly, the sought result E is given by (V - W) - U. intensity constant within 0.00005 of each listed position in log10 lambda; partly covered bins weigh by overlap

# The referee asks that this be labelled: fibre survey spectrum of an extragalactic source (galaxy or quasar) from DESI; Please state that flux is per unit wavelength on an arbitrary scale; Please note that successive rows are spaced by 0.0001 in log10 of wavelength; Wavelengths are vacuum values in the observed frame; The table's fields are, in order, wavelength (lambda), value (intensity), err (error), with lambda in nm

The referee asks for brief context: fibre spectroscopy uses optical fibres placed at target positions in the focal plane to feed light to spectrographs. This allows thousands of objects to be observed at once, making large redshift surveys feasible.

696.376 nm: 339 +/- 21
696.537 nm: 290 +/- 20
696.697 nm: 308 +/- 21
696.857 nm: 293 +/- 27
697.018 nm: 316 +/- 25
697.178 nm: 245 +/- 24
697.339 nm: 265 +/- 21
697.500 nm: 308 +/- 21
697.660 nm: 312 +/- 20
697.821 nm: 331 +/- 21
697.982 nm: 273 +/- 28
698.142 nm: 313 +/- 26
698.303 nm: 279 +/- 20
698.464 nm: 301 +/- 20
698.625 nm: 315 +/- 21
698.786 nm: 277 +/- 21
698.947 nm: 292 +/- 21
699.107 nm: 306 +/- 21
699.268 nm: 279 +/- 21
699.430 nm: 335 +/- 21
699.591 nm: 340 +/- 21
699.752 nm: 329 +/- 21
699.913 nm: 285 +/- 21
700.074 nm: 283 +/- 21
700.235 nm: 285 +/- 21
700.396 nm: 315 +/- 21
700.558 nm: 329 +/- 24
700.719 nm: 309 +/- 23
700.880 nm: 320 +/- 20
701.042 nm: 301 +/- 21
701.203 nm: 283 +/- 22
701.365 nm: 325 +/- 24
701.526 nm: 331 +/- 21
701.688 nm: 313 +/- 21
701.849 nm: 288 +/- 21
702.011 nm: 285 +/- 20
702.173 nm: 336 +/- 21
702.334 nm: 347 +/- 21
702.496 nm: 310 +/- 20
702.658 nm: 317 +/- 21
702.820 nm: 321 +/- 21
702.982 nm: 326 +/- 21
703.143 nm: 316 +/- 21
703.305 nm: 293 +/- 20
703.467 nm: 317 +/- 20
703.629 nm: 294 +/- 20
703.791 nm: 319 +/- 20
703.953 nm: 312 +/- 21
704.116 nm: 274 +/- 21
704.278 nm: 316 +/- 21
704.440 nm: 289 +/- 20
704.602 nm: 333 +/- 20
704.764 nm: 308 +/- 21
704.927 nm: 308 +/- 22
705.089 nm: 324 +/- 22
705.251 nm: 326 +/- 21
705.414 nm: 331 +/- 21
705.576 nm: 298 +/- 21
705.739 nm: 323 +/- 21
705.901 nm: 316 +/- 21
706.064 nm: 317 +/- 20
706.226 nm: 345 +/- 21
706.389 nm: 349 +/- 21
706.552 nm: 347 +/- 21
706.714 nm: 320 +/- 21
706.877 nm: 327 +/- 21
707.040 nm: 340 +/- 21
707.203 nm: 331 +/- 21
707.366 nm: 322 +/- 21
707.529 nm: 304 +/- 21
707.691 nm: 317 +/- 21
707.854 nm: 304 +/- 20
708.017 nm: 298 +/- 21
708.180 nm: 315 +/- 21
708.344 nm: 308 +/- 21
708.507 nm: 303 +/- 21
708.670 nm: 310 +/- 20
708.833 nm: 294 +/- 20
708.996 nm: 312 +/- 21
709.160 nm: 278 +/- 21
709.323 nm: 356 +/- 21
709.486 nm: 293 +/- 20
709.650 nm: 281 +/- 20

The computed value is -0.7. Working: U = 20.7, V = 21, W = 1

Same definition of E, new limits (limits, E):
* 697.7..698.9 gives -2.3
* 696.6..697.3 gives -3.0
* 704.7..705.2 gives -0.6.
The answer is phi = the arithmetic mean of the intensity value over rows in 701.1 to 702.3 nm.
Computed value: 309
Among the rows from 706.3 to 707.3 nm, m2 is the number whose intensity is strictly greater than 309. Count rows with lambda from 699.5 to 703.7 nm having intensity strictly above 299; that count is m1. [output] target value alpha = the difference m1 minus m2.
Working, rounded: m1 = 18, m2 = 6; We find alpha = 12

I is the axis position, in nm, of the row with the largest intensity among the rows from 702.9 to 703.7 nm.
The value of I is 702.982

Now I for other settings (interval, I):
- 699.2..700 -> 699.591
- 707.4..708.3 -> 707.691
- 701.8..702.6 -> 702.334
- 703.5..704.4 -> 703.791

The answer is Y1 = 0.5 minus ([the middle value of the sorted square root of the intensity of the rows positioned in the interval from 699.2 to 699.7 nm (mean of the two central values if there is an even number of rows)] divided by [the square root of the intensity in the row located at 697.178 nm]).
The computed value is -0.67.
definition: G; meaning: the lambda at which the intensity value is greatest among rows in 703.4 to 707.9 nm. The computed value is 706.389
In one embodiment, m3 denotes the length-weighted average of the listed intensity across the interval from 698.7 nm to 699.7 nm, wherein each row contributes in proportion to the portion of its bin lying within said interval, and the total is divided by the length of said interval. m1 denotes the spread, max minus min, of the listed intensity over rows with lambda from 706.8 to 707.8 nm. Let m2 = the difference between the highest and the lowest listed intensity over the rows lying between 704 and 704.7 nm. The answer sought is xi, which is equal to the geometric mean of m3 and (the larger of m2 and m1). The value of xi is 134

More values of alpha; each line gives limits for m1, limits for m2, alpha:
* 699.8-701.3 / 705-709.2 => -13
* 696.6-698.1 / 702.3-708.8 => -23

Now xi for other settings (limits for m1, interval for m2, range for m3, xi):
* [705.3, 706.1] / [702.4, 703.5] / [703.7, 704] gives 102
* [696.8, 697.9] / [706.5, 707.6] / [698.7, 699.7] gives 162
